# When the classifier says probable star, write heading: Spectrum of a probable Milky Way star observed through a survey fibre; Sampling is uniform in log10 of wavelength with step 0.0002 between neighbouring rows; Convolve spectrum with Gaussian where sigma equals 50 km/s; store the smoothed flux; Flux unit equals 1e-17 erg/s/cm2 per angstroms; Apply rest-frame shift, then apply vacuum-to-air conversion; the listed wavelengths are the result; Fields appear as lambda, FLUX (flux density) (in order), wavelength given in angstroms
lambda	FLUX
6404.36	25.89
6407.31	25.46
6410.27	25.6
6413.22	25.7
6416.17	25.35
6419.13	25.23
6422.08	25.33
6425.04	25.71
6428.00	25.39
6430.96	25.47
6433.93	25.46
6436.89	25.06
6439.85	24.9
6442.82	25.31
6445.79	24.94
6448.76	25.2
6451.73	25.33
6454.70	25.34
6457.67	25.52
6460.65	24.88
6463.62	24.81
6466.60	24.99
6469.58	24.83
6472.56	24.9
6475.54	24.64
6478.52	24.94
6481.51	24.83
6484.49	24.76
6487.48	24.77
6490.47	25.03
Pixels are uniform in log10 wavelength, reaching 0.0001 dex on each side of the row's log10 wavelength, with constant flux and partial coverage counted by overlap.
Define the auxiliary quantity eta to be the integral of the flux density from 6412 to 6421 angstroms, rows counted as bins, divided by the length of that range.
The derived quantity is 25.4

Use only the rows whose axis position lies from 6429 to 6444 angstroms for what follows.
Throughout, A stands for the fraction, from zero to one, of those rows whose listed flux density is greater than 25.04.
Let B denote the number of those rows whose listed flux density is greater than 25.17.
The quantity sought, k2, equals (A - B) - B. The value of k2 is -5.2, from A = 0.8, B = 3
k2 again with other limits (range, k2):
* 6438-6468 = -9.5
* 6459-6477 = 0.0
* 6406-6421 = -9.0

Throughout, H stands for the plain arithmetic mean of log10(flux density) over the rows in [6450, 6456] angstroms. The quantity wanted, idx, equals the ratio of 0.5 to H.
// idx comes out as 0.356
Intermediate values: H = 1.40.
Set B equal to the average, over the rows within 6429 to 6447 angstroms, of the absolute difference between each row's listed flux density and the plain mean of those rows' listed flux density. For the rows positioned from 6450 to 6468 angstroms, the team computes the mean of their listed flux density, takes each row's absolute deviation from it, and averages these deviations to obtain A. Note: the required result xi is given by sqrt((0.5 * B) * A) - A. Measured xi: -0.08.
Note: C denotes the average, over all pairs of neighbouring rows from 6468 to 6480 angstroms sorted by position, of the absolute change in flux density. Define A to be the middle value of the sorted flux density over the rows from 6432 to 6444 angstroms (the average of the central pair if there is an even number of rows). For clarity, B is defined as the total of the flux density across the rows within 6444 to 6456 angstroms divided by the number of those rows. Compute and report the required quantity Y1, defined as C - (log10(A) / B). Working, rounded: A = 25.2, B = 25.2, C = 0.21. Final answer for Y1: 0.15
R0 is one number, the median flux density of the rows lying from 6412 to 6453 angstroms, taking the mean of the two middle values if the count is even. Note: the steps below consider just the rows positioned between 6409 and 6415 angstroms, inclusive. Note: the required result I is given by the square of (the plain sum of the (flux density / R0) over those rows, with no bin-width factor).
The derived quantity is 4.10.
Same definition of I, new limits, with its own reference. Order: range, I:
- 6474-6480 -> 3.83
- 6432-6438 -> 3.98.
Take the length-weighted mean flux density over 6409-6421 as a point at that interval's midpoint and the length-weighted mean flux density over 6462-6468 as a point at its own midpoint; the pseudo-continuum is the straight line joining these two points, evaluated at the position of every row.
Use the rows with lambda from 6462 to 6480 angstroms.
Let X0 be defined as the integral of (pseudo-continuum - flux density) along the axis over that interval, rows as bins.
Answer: -0.2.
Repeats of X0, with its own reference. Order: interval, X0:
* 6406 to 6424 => 0.6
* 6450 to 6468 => -3.0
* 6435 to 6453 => 0.4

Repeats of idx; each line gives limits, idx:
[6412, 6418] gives 0.355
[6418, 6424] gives 0.356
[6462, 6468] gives 0.358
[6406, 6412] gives 0.355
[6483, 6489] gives 0.359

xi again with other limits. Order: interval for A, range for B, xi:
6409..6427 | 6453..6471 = -0.03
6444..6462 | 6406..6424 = -0.08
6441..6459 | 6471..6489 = -0.06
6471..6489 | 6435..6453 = 0.00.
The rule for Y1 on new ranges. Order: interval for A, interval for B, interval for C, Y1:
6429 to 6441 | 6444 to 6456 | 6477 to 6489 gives 0.01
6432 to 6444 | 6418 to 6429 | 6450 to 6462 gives 0.22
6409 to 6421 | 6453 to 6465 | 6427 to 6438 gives 0.11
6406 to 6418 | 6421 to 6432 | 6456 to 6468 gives 0.24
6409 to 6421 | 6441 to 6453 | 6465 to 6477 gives 0.11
